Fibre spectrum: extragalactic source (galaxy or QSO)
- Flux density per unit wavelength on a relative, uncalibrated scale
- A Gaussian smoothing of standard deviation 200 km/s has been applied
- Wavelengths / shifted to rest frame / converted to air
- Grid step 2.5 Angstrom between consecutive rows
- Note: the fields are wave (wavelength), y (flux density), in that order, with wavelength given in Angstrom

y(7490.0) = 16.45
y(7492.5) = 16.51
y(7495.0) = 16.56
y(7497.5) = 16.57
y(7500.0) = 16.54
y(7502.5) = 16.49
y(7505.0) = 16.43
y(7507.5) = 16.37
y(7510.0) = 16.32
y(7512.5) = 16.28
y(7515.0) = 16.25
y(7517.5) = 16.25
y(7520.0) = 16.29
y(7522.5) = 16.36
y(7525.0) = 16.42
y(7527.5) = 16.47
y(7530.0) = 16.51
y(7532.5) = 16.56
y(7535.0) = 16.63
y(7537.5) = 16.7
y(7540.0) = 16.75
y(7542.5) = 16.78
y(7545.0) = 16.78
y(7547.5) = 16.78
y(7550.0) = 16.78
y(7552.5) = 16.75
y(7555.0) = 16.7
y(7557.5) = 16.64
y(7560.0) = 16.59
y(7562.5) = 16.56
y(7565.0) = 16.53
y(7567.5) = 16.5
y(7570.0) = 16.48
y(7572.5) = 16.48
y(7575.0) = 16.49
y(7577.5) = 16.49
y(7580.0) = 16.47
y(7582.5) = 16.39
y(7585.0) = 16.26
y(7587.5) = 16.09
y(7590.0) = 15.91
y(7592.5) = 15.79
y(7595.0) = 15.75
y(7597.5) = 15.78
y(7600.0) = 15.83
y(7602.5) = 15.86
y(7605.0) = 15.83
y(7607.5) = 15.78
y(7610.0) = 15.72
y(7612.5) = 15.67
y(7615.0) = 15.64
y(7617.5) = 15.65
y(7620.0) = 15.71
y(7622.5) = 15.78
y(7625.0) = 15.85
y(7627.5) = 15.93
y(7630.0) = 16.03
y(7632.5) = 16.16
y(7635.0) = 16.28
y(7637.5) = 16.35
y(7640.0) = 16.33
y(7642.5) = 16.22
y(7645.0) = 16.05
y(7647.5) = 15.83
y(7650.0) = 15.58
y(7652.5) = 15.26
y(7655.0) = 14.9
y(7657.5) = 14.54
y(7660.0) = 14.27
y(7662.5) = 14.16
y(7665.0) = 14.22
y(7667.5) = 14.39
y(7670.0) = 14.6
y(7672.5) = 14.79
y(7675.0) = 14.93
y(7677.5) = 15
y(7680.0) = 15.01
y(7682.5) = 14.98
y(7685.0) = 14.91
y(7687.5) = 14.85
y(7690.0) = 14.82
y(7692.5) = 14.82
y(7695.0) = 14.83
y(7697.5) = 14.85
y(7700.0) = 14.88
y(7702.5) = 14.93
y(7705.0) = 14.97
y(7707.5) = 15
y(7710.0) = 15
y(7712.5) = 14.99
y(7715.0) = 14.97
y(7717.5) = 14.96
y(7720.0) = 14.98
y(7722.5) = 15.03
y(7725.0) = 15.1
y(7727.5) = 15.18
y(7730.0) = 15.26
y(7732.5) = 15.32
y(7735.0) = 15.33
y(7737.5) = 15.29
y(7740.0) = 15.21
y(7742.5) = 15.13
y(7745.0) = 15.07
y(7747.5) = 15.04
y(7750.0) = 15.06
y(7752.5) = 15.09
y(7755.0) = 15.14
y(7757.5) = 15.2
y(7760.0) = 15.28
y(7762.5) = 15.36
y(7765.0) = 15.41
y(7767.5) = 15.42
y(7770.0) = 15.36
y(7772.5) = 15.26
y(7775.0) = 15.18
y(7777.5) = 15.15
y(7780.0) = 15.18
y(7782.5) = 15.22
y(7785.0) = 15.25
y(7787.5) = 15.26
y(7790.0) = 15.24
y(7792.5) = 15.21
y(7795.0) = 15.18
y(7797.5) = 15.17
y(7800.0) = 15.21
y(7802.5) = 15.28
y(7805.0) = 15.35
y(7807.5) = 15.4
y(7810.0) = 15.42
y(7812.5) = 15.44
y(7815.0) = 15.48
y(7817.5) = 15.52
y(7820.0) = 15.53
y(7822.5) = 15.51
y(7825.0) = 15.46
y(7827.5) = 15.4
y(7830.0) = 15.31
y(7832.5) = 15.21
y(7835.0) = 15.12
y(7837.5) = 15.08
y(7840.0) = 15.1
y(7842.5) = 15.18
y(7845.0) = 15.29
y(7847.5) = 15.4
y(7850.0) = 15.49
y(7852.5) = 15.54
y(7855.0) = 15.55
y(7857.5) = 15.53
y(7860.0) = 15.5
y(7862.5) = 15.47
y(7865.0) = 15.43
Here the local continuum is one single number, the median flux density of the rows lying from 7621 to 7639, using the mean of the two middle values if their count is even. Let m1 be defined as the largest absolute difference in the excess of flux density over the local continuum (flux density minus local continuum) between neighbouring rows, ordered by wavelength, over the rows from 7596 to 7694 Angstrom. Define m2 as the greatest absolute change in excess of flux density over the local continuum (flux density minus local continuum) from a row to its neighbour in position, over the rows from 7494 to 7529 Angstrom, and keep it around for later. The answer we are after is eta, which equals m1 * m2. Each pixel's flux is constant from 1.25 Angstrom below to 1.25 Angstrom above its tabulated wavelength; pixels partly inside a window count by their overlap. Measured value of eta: 0.03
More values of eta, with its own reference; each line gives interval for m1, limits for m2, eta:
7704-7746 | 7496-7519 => 0.00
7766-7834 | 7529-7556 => 0.01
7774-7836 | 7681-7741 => 0.01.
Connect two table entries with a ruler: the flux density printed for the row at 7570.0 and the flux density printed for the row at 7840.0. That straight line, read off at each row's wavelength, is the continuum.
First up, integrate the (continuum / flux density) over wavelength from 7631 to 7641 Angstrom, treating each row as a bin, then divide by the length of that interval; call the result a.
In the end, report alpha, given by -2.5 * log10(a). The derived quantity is 0.009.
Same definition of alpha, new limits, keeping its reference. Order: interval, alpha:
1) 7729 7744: -0.026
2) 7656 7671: -0.117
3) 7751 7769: -0.017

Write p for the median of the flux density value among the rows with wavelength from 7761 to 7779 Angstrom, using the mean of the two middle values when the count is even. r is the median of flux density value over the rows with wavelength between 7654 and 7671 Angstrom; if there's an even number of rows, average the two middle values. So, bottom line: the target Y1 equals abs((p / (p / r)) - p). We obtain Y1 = 0.97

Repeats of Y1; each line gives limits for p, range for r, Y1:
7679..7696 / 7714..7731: 0.18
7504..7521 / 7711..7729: 1.30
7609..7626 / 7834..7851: 0.53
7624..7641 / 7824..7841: 0.95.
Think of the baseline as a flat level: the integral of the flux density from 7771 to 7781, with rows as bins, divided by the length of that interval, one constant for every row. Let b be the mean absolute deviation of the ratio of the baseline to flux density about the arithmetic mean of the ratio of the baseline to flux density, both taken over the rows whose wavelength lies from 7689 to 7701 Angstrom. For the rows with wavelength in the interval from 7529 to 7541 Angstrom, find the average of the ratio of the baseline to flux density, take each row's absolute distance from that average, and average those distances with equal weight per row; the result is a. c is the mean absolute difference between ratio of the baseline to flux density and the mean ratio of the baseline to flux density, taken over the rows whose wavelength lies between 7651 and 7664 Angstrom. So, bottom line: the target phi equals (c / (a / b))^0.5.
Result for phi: 0.09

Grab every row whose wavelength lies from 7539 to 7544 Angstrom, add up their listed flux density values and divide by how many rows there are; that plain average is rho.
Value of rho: 16.8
